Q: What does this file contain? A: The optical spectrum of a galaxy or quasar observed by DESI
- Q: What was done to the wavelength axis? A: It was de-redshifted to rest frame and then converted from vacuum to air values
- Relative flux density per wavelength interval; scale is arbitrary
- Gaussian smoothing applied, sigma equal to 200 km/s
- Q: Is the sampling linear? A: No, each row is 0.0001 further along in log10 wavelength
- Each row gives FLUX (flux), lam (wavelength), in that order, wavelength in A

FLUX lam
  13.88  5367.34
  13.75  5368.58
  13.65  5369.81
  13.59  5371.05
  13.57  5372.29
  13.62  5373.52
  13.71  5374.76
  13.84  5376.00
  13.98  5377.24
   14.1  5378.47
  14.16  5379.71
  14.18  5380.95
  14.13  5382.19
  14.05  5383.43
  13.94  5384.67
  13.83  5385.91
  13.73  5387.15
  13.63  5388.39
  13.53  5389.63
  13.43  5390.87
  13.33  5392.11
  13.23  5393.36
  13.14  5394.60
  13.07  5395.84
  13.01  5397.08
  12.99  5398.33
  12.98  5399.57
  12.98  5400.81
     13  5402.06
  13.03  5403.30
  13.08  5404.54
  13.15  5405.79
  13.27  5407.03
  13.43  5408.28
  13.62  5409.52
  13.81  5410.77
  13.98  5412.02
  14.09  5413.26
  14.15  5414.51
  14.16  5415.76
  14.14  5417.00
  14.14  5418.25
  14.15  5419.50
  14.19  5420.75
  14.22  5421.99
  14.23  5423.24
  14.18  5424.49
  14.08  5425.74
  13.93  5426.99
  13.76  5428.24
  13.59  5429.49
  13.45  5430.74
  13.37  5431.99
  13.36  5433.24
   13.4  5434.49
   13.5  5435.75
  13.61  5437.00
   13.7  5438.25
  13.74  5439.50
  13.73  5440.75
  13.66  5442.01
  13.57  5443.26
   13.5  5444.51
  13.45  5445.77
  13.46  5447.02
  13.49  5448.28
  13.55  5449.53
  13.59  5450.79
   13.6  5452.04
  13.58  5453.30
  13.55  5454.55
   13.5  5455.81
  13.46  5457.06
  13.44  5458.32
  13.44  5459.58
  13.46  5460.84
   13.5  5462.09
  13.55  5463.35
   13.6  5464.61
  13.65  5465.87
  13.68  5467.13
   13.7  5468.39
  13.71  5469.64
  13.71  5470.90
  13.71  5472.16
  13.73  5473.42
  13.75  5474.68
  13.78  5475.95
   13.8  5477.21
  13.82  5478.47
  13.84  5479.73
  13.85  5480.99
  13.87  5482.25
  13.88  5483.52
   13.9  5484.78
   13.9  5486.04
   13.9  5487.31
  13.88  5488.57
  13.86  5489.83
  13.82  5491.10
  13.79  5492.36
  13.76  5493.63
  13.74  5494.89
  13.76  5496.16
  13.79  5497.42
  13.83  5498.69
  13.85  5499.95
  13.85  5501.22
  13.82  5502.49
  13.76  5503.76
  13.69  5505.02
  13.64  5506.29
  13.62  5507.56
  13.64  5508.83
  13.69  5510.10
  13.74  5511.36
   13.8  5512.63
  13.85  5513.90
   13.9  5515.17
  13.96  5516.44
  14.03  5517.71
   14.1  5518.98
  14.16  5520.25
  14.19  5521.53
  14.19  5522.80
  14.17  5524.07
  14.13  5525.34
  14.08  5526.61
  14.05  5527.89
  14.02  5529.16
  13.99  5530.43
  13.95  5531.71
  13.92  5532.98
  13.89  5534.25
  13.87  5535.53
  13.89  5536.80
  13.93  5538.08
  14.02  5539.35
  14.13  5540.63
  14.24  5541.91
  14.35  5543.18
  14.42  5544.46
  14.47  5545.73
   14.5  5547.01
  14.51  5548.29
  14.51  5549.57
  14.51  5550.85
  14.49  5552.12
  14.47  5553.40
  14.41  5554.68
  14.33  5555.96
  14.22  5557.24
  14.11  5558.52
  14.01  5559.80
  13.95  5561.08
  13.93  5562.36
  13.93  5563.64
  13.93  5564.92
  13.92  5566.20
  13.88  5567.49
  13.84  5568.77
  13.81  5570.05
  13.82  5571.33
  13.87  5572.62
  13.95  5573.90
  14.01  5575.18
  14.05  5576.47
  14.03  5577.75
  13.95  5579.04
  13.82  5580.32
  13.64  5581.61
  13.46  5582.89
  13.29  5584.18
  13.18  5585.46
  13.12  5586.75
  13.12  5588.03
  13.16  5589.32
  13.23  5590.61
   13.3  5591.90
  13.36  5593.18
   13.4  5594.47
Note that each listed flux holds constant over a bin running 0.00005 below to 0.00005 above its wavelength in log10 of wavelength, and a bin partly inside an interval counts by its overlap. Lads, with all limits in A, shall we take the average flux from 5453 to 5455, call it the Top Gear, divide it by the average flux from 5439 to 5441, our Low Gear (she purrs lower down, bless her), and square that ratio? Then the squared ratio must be 0.98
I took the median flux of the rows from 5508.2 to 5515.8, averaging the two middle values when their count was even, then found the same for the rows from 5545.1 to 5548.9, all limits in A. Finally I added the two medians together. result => 28.3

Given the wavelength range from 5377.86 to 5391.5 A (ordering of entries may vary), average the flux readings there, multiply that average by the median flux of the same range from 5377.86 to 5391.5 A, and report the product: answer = 194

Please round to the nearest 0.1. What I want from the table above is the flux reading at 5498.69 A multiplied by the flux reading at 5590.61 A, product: 183.0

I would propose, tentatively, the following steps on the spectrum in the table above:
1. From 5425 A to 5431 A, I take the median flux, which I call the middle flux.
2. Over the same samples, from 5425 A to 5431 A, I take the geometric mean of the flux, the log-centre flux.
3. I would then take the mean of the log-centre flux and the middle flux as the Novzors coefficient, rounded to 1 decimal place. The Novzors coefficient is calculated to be 13.8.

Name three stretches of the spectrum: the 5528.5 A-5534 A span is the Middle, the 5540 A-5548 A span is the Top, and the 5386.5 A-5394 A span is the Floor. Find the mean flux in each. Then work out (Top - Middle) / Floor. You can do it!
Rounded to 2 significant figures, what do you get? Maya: 0.028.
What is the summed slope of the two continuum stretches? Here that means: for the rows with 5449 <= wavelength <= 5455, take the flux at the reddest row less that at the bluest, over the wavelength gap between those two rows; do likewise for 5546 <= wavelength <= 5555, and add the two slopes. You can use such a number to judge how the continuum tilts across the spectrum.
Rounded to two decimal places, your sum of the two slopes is -0.01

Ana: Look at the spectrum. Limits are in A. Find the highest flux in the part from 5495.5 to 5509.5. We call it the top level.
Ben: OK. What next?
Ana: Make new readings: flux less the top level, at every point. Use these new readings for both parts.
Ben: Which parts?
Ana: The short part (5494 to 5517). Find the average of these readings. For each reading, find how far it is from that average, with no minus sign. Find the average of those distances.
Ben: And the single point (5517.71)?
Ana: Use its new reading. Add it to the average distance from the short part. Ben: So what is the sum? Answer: 0.3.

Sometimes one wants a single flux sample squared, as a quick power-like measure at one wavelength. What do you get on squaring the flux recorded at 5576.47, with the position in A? 197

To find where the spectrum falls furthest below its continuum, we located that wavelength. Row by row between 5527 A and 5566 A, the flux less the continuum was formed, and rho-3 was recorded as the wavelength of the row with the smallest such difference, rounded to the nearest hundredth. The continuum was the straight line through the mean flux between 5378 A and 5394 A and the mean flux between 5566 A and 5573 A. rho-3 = 5535.53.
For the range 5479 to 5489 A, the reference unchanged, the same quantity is 5479.73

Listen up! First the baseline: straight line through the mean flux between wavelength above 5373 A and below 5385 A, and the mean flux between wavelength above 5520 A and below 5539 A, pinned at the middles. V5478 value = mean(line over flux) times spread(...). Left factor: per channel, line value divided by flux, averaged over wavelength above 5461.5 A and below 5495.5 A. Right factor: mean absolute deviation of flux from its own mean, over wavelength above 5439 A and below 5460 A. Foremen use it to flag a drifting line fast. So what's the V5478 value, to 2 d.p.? 0.08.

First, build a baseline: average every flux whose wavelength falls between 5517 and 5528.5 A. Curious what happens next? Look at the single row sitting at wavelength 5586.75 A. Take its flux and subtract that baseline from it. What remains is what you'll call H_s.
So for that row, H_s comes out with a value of -1.0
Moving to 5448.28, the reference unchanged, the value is -0.6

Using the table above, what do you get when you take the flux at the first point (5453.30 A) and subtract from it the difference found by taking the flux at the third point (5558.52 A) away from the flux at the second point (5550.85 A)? 13.2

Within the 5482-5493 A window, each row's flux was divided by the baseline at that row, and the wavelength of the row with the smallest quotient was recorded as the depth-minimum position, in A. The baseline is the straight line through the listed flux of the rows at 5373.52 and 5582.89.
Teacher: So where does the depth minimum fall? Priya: 5492.36 A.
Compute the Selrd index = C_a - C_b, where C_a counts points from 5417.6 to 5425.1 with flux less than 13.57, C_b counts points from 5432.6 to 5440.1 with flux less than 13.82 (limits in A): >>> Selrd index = -6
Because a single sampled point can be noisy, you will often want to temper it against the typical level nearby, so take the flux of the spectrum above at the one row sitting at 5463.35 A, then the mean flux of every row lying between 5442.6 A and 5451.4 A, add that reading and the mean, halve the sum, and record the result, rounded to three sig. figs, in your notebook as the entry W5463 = 13.5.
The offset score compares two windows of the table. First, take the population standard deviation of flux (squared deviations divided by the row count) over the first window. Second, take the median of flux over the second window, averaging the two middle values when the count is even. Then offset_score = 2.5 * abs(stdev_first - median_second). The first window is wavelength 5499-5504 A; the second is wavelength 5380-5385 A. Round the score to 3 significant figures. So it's 35.1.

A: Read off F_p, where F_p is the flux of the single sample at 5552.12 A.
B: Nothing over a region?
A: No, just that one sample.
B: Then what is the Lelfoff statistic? 14.49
